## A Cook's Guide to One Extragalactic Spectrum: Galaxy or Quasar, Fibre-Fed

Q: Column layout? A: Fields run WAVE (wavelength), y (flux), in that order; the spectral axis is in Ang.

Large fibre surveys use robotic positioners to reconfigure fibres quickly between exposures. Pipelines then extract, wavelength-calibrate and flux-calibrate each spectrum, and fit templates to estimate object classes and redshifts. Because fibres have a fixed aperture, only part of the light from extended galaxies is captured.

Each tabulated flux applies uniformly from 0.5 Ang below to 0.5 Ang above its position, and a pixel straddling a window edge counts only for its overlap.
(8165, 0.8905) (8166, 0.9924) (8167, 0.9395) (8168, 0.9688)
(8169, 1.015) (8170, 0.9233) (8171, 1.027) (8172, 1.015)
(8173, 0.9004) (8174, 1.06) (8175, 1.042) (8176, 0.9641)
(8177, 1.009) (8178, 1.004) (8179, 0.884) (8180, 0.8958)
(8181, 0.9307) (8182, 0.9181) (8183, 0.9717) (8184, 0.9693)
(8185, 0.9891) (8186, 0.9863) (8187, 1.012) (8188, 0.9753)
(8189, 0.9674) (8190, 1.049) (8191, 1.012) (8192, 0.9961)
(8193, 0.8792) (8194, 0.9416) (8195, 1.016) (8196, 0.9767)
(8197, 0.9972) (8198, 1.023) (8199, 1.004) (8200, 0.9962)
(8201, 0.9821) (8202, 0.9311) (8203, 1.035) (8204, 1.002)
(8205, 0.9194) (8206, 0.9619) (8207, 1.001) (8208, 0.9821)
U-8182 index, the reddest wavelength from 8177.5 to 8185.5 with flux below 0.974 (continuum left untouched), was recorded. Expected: 8184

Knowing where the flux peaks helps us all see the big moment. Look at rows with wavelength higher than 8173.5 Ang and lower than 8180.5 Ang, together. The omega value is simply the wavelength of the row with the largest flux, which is 8174 Ang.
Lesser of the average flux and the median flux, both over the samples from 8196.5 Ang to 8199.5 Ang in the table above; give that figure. 1.00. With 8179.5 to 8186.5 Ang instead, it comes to 0.95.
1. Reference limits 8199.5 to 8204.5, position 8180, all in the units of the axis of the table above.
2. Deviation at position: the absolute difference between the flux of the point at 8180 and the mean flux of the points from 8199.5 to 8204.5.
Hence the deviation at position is 0.093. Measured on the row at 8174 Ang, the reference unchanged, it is 0.071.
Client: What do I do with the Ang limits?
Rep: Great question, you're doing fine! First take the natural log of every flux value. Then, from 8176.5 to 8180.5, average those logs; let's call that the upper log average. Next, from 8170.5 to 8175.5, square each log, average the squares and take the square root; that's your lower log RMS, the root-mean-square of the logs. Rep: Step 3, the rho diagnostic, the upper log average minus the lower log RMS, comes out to -0.113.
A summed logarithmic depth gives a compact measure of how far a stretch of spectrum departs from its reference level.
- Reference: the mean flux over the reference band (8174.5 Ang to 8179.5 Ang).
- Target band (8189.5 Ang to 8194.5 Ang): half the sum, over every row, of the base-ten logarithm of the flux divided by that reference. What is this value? -0.01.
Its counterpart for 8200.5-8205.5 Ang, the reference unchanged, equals -0.01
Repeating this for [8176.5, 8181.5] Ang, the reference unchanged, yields -0.04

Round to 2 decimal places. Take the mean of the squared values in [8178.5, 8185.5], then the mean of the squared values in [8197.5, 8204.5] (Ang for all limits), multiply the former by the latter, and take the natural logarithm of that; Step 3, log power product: -0.14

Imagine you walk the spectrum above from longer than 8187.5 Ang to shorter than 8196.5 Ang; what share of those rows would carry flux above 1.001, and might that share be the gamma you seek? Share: 0.33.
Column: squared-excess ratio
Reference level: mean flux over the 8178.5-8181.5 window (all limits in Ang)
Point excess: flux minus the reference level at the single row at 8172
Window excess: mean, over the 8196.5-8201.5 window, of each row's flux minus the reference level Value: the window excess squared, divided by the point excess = 0.084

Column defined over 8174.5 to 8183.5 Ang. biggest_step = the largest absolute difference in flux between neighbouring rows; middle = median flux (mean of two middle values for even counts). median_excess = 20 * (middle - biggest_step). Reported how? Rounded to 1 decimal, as 16.9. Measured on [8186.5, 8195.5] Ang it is 17.6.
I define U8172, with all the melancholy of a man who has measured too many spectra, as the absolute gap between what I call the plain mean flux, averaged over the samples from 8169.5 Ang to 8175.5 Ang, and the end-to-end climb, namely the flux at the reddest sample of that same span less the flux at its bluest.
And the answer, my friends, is 0.88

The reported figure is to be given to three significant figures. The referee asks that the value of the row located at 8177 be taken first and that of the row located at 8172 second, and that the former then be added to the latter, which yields 2.02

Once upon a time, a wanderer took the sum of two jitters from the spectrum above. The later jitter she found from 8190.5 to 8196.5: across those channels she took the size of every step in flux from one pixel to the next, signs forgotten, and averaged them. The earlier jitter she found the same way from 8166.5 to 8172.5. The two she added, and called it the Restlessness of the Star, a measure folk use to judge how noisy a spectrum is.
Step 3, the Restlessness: 0.118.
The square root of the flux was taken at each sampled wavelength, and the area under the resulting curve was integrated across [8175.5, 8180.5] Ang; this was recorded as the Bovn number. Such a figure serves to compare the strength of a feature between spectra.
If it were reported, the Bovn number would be 4.88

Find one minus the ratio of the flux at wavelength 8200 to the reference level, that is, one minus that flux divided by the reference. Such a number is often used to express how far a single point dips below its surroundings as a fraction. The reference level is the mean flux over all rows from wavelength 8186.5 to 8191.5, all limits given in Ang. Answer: 0.01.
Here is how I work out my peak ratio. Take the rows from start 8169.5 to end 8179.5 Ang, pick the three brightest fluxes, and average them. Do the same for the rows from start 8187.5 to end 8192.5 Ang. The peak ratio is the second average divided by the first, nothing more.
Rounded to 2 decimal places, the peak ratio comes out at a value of 0.98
